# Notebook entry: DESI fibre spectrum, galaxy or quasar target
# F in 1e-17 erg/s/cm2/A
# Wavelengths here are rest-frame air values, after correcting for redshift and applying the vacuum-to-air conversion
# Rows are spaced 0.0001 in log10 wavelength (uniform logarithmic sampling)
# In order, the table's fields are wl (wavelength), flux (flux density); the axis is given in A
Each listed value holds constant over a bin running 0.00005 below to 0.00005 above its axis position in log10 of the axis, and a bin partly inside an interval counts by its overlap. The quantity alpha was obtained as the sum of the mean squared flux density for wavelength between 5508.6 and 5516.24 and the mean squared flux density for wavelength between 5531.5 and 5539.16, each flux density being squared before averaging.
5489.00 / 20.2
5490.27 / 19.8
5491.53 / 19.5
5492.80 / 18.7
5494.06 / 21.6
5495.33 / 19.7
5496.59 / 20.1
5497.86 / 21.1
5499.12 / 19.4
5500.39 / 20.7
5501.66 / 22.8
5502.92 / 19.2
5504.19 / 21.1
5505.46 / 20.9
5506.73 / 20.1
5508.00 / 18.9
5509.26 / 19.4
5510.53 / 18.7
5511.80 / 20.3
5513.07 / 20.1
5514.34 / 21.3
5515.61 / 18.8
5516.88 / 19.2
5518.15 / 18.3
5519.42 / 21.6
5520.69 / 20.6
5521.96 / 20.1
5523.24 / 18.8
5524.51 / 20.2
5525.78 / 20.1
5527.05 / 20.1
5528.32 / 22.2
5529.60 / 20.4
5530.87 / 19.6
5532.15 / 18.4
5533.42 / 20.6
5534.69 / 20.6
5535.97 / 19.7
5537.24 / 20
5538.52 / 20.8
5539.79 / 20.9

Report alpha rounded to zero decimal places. 793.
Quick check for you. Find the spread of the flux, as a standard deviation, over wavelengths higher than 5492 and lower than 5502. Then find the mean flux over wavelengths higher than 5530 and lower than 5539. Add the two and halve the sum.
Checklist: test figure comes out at 10.6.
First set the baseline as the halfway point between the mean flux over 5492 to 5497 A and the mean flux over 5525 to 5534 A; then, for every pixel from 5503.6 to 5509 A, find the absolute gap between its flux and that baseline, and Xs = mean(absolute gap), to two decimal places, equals 0.75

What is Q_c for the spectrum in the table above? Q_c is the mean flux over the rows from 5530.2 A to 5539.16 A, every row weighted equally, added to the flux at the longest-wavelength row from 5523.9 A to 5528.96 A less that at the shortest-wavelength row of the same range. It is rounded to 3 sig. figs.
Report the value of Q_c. 22.0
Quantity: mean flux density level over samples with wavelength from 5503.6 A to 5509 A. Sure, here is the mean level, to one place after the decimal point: 20.2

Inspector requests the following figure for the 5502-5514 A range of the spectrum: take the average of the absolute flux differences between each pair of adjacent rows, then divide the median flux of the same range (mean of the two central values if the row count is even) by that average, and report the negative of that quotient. -22.6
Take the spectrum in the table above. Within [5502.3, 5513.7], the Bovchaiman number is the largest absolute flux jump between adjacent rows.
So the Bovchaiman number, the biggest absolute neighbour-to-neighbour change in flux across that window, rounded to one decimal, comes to 1.9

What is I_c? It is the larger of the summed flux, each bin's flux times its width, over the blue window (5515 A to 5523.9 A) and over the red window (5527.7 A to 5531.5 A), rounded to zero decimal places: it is 175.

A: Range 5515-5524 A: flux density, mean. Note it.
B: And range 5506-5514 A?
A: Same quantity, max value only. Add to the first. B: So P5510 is 39.9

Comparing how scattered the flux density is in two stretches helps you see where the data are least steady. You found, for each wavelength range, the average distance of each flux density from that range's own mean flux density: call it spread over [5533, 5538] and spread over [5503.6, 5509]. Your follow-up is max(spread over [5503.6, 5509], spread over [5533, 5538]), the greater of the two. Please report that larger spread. 0.75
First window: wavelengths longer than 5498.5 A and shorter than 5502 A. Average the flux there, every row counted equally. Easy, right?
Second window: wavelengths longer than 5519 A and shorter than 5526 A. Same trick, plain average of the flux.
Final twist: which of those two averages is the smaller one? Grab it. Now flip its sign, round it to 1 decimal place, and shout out -20.2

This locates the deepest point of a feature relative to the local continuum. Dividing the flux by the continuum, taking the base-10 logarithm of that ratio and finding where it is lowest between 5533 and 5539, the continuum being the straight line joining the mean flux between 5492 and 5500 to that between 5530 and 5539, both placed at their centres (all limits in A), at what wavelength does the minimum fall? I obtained 5535.97 A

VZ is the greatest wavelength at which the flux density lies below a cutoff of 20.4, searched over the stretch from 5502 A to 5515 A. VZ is 5513.07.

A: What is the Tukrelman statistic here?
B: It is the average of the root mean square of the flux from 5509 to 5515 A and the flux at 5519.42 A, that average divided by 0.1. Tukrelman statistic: 208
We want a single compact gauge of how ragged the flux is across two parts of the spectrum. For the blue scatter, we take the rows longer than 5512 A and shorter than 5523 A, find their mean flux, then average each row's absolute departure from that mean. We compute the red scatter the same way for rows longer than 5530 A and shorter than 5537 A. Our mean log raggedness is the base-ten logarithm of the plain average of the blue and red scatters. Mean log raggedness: -0.10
